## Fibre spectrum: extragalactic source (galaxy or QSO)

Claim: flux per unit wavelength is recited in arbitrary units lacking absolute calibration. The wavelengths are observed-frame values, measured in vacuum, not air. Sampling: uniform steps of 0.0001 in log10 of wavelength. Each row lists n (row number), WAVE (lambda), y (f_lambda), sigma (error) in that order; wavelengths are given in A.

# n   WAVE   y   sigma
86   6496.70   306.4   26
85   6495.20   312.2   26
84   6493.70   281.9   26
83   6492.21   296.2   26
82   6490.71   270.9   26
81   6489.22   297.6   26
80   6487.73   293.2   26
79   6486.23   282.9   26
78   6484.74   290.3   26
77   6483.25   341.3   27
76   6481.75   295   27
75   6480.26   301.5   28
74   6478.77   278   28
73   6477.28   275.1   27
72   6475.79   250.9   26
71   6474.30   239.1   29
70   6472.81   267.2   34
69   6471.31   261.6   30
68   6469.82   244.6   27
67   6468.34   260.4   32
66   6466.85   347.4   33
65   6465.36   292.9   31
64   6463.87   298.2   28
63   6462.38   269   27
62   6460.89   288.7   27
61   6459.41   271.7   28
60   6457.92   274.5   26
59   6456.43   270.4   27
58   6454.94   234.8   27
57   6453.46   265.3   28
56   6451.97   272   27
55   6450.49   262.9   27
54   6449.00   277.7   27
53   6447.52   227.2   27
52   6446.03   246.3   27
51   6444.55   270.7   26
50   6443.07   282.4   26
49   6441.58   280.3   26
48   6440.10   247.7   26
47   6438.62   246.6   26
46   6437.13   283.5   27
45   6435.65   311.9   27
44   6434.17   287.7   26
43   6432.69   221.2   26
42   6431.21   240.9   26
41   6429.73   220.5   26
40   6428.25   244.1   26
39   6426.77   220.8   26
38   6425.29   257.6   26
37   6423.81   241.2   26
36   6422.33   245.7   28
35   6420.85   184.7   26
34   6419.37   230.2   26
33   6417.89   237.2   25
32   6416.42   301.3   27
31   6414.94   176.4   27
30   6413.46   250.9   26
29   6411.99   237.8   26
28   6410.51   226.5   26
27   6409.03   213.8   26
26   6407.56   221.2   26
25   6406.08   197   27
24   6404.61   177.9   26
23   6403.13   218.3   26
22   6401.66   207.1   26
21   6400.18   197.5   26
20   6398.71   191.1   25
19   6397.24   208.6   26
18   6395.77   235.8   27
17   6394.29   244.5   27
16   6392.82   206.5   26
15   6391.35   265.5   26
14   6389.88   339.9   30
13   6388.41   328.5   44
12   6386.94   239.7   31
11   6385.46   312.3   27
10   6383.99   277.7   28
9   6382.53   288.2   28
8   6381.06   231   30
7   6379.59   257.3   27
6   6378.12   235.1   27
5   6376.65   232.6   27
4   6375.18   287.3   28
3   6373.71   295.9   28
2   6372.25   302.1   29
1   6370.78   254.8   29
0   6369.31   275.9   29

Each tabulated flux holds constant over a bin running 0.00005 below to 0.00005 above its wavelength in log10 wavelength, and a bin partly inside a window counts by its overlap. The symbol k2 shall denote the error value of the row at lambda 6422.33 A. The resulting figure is 28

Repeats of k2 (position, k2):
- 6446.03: 27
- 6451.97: 27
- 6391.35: 26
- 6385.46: 27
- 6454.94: 27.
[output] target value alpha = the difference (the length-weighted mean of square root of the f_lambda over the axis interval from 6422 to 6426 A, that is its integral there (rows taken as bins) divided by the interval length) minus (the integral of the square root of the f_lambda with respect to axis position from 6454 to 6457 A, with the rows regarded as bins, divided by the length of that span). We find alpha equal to -0.1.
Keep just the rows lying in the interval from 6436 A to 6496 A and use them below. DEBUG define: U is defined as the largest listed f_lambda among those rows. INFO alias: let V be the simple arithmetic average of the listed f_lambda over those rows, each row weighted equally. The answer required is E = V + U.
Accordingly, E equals 624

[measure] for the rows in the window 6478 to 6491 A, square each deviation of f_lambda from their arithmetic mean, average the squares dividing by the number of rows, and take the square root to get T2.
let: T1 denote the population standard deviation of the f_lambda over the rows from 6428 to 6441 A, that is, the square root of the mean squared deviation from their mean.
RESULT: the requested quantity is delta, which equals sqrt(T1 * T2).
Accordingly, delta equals 24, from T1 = 30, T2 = 19.0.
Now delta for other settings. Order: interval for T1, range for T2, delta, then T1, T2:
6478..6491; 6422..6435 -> 20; 19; 20.3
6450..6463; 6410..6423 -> 22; 14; 34.6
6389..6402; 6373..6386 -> 36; 44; 28.7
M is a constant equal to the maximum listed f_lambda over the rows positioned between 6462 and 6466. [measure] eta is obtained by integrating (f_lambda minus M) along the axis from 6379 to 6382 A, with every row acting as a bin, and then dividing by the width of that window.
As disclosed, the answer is -52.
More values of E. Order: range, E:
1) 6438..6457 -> 543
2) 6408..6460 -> 562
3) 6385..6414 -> 576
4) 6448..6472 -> 622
